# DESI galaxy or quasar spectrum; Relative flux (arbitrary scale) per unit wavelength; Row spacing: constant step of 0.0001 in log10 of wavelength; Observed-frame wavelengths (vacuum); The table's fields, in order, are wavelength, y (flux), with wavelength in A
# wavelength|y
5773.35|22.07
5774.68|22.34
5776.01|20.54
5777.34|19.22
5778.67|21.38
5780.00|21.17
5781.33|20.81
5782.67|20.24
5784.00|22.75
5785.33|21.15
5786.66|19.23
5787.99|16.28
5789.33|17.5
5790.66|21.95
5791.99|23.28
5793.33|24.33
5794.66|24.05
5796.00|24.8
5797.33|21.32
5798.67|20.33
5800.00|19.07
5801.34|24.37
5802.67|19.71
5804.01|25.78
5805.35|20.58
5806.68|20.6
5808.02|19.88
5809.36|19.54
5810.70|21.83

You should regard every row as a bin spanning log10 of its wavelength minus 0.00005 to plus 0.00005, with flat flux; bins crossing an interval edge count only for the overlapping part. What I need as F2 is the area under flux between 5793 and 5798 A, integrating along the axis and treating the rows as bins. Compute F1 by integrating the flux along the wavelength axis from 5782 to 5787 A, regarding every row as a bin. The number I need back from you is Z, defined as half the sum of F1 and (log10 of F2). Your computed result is 53.4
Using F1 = 105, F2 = 118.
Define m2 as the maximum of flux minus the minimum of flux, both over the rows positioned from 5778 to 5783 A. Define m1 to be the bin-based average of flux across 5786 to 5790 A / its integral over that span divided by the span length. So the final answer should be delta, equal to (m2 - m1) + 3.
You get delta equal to -13.5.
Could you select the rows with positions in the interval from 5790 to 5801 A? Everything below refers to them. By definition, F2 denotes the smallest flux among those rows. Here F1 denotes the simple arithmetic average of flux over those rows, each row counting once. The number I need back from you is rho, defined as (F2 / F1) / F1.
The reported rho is 0.0380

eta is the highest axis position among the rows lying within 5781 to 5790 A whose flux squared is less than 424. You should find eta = 5789.33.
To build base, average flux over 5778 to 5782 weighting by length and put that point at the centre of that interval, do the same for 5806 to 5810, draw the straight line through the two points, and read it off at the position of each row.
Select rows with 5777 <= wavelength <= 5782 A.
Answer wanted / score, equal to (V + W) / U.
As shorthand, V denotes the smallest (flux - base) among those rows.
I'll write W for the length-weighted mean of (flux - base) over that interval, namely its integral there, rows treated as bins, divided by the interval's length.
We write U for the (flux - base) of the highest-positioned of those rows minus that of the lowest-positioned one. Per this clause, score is -1.4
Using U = 1.7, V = -2.0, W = -0.4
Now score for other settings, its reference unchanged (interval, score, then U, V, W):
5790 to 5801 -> -0.3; -2.5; -1.3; 1.9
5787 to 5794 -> -0.6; 8.3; -4.5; -0.1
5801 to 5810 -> -0.2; -4.5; -0.5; 1.3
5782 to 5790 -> 2.4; -2.5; -4.5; -1.3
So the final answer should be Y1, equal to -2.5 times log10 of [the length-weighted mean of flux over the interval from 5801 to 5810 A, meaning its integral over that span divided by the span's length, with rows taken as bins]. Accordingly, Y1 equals -3.33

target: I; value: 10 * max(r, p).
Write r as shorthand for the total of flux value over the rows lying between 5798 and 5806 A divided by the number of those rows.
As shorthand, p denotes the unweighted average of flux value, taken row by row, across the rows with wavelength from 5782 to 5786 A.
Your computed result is 216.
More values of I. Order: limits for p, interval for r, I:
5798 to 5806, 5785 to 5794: 216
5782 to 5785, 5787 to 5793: 215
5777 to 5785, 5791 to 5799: 230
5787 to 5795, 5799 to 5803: 212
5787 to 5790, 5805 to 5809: 204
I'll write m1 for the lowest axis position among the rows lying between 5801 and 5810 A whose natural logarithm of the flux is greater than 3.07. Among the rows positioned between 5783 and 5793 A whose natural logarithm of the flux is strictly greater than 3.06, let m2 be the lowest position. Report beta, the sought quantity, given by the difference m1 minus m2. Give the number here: 17.3 A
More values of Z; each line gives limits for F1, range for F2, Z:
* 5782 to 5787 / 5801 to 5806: 53.4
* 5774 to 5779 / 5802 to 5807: 53.1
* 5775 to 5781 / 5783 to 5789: 63.1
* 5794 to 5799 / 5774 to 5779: 57.9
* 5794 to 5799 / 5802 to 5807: 57.9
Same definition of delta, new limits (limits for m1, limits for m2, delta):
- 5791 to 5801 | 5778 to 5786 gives -17.0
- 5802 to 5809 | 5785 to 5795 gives -10.2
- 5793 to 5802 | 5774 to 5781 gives -16.4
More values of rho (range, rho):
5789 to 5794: 0.0369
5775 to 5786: 0.0440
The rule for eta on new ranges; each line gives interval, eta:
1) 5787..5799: 5798.67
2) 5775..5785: 5782.67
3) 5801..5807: 5805.35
